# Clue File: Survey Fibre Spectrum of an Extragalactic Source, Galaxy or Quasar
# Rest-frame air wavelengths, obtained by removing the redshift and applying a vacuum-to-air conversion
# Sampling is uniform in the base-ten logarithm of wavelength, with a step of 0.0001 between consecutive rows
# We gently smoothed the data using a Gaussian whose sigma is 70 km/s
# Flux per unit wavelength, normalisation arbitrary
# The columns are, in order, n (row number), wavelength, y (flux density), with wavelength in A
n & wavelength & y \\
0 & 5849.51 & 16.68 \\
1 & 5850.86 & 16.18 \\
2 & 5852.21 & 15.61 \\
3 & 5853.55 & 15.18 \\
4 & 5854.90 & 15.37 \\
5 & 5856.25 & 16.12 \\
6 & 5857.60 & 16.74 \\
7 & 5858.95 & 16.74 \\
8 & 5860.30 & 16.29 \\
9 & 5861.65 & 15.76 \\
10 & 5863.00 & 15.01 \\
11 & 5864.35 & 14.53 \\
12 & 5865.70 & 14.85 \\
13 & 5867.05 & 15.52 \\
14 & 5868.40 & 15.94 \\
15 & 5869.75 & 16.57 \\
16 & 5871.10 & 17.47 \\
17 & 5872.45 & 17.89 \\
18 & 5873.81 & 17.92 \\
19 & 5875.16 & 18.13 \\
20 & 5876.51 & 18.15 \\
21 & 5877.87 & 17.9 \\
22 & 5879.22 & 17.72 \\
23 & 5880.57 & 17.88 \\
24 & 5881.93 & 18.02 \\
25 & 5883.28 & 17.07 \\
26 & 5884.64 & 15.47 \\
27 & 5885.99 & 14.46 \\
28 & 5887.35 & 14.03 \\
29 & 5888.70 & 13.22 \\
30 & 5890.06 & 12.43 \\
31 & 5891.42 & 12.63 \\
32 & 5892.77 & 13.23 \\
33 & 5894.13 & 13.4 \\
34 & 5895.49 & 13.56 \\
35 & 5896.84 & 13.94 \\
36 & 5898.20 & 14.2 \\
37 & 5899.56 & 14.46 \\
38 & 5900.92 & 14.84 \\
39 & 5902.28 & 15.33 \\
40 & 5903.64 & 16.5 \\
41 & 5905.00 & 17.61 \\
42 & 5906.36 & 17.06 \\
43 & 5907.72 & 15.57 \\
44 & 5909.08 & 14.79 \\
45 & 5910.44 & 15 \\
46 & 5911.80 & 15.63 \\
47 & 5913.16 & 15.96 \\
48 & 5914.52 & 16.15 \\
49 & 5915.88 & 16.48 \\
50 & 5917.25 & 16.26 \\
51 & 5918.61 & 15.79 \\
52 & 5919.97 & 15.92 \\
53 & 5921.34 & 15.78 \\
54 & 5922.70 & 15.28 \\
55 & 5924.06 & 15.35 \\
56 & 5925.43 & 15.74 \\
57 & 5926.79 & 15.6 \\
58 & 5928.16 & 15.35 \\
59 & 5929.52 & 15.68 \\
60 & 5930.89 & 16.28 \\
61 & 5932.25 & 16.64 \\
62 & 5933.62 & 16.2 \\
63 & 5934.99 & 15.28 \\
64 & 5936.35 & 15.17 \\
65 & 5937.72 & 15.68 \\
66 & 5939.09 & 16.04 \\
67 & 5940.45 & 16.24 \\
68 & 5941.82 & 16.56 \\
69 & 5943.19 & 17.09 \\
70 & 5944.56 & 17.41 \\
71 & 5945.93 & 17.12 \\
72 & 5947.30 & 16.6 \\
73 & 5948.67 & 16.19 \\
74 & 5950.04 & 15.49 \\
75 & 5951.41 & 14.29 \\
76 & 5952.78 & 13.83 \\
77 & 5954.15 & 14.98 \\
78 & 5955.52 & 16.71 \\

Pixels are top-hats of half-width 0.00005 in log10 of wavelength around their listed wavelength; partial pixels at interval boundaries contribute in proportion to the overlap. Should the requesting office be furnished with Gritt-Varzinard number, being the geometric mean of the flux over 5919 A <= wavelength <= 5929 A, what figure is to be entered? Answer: 15.6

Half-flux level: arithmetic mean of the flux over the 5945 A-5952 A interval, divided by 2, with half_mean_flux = 8.0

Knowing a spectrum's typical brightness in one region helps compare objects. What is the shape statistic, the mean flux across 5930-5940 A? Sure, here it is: 15.9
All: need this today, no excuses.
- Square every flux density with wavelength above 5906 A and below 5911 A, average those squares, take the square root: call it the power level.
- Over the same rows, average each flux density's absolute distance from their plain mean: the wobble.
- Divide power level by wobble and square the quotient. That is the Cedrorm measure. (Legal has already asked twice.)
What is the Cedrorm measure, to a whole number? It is 462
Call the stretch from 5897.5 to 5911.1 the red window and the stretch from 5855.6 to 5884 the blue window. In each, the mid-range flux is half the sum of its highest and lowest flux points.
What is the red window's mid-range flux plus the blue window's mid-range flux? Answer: 32.2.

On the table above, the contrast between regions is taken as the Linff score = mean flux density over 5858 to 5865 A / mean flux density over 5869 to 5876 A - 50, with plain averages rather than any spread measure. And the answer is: -49.1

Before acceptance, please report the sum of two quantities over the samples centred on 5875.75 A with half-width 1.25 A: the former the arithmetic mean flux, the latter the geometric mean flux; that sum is 36.3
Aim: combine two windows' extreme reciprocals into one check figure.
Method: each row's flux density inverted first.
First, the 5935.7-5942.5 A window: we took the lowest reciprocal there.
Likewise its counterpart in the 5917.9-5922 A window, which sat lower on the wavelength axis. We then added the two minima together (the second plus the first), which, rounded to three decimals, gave 0.123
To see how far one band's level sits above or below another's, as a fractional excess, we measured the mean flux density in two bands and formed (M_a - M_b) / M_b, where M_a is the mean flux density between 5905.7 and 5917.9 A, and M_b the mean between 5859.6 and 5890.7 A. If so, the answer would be -0.019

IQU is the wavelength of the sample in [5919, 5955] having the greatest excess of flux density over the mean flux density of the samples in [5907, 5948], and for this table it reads 5944.56 A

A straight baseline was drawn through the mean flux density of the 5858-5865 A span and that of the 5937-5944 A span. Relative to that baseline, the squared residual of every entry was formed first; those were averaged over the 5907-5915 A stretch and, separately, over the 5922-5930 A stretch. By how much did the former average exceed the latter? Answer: 0.0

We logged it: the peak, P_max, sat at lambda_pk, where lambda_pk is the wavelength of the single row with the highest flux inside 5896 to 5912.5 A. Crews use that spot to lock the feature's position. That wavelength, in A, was 5905.00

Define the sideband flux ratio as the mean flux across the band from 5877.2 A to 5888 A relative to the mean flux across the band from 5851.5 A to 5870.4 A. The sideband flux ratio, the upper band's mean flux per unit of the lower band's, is 1.05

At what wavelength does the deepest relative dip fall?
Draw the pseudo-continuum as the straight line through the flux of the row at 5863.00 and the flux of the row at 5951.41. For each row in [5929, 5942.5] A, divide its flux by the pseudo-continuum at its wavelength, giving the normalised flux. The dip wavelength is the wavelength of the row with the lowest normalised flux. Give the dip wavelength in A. 5936.35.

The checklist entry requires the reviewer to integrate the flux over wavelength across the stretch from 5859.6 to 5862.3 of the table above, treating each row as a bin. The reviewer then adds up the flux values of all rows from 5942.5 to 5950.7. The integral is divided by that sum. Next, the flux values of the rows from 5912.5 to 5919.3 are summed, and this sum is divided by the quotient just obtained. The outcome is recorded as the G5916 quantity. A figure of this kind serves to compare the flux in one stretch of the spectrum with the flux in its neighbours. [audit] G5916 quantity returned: 186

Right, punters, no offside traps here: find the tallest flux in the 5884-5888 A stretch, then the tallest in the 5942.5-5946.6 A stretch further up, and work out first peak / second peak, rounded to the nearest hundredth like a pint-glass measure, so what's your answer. 0.89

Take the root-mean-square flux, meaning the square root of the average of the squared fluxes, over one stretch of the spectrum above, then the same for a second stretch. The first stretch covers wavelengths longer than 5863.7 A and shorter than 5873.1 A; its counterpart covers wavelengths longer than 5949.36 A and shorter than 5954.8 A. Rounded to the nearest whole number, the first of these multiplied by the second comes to 237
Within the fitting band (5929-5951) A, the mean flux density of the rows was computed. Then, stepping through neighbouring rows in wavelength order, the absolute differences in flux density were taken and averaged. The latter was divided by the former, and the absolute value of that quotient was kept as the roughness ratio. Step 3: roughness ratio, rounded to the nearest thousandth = 0.027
